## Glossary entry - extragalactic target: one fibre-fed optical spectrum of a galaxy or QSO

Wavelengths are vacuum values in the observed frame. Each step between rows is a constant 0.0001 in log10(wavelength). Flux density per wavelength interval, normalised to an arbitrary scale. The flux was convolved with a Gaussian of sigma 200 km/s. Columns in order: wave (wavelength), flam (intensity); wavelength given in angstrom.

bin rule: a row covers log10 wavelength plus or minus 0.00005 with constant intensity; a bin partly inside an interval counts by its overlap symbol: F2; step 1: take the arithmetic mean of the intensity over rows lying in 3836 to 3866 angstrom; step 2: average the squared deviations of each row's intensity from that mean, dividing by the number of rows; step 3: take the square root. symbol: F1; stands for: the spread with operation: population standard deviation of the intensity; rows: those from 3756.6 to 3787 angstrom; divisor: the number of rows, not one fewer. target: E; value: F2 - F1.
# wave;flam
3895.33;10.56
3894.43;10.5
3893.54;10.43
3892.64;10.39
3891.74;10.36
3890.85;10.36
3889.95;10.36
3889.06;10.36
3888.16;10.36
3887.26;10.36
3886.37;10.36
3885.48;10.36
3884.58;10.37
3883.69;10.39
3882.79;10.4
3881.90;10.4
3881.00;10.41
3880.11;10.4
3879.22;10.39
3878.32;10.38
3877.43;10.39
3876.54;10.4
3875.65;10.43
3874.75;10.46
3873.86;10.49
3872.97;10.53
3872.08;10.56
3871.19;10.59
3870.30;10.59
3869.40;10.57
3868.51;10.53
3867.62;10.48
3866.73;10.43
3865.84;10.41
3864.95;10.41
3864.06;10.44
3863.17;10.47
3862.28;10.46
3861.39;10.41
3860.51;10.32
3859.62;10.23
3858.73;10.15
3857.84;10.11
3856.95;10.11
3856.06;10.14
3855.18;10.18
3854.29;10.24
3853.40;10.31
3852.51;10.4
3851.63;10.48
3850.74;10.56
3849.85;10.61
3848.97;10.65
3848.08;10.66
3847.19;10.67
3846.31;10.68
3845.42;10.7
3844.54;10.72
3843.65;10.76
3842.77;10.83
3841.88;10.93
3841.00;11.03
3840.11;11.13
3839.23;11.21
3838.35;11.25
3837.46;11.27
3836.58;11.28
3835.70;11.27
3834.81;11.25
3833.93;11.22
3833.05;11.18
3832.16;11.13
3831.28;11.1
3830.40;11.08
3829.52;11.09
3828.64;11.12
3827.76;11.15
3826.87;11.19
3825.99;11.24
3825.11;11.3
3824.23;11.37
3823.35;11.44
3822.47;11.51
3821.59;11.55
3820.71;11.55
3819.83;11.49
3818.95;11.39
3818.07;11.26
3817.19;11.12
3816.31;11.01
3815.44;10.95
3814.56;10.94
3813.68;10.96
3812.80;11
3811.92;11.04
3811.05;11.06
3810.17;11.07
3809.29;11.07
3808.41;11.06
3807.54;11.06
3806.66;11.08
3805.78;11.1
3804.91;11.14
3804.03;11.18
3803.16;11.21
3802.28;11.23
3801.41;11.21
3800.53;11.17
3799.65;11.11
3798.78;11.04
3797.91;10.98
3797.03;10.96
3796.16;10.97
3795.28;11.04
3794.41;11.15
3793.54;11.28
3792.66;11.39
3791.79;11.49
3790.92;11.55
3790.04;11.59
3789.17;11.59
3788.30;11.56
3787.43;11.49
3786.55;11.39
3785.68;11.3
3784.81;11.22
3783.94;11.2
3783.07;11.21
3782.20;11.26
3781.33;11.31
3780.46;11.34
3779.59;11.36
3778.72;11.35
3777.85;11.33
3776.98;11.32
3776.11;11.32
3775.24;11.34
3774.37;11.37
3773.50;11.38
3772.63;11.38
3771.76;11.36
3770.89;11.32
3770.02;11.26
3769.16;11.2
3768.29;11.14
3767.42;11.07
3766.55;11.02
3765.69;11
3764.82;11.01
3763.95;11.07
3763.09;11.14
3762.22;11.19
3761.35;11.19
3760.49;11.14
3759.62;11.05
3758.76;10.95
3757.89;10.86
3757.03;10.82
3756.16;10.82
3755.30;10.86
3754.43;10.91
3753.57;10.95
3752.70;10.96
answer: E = 0.19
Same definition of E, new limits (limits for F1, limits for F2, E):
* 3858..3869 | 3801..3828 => 0.07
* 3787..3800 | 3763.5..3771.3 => -0.13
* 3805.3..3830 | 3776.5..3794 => -0.06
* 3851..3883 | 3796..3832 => 0.04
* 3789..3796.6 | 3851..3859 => -0.10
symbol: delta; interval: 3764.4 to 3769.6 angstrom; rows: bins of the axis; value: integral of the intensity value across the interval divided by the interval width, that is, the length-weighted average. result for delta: 11.1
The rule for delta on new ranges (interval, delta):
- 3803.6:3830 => 11.2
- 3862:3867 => 10.4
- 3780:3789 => 11.3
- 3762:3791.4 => 11.3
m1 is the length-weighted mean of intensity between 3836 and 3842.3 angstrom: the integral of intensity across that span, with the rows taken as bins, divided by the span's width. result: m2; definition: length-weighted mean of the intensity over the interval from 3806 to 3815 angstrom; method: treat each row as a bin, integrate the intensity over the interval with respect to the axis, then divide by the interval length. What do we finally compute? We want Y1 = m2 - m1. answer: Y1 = -0.1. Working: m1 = 11.2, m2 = 11.0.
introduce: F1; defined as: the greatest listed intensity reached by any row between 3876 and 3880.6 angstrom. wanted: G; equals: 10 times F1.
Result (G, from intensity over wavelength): 104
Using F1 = 10.4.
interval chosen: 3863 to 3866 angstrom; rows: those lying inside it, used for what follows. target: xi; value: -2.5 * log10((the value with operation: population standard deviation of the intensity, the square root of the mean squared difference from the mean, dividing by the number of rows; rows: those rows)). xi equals 4.0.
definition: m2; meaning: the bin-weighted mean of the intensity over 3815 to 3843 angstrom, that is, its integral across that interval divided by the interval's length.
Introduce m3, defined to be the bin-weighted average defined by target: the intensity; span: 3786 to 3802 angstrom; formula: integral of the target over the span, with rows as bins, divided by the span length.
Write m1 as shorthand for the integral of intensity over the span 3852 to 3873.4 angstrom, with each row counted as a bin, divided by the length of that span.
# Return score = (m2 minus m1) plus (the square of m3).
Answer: 128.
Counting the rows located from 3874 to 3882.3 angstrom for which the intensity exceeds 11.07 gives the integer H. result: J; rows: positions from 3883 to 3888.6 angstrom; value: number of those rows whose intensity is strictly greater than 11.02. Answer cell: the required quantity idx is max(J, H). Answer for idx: 0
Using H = 0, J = 0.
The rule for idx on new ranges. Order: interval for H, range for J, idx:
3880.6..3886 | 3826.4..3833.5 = 8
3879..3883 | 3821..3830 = 10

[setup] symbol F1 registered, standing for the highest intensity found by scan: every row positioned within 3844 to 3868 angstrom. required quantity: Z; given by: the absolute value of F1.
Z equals 10.72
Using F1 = 10.72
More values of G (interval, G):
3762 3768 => 112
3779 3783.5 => 114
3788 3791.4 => 116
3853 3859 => 103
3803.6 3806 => 112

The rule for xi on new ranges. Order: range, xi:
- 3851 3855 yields 2.6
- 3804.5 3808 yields 3.8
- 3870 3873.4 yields 4.0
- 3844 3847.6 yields 4.3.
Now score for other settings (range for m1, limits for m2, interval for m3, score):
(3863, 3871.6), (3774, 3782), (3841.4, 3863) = 111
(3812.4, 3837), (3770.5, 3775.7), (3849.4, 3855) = 109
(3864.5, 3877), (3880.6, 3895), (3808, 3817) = 121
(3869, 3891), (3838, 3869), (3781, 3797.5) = 128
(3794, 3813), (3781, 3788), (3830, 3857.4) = 117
